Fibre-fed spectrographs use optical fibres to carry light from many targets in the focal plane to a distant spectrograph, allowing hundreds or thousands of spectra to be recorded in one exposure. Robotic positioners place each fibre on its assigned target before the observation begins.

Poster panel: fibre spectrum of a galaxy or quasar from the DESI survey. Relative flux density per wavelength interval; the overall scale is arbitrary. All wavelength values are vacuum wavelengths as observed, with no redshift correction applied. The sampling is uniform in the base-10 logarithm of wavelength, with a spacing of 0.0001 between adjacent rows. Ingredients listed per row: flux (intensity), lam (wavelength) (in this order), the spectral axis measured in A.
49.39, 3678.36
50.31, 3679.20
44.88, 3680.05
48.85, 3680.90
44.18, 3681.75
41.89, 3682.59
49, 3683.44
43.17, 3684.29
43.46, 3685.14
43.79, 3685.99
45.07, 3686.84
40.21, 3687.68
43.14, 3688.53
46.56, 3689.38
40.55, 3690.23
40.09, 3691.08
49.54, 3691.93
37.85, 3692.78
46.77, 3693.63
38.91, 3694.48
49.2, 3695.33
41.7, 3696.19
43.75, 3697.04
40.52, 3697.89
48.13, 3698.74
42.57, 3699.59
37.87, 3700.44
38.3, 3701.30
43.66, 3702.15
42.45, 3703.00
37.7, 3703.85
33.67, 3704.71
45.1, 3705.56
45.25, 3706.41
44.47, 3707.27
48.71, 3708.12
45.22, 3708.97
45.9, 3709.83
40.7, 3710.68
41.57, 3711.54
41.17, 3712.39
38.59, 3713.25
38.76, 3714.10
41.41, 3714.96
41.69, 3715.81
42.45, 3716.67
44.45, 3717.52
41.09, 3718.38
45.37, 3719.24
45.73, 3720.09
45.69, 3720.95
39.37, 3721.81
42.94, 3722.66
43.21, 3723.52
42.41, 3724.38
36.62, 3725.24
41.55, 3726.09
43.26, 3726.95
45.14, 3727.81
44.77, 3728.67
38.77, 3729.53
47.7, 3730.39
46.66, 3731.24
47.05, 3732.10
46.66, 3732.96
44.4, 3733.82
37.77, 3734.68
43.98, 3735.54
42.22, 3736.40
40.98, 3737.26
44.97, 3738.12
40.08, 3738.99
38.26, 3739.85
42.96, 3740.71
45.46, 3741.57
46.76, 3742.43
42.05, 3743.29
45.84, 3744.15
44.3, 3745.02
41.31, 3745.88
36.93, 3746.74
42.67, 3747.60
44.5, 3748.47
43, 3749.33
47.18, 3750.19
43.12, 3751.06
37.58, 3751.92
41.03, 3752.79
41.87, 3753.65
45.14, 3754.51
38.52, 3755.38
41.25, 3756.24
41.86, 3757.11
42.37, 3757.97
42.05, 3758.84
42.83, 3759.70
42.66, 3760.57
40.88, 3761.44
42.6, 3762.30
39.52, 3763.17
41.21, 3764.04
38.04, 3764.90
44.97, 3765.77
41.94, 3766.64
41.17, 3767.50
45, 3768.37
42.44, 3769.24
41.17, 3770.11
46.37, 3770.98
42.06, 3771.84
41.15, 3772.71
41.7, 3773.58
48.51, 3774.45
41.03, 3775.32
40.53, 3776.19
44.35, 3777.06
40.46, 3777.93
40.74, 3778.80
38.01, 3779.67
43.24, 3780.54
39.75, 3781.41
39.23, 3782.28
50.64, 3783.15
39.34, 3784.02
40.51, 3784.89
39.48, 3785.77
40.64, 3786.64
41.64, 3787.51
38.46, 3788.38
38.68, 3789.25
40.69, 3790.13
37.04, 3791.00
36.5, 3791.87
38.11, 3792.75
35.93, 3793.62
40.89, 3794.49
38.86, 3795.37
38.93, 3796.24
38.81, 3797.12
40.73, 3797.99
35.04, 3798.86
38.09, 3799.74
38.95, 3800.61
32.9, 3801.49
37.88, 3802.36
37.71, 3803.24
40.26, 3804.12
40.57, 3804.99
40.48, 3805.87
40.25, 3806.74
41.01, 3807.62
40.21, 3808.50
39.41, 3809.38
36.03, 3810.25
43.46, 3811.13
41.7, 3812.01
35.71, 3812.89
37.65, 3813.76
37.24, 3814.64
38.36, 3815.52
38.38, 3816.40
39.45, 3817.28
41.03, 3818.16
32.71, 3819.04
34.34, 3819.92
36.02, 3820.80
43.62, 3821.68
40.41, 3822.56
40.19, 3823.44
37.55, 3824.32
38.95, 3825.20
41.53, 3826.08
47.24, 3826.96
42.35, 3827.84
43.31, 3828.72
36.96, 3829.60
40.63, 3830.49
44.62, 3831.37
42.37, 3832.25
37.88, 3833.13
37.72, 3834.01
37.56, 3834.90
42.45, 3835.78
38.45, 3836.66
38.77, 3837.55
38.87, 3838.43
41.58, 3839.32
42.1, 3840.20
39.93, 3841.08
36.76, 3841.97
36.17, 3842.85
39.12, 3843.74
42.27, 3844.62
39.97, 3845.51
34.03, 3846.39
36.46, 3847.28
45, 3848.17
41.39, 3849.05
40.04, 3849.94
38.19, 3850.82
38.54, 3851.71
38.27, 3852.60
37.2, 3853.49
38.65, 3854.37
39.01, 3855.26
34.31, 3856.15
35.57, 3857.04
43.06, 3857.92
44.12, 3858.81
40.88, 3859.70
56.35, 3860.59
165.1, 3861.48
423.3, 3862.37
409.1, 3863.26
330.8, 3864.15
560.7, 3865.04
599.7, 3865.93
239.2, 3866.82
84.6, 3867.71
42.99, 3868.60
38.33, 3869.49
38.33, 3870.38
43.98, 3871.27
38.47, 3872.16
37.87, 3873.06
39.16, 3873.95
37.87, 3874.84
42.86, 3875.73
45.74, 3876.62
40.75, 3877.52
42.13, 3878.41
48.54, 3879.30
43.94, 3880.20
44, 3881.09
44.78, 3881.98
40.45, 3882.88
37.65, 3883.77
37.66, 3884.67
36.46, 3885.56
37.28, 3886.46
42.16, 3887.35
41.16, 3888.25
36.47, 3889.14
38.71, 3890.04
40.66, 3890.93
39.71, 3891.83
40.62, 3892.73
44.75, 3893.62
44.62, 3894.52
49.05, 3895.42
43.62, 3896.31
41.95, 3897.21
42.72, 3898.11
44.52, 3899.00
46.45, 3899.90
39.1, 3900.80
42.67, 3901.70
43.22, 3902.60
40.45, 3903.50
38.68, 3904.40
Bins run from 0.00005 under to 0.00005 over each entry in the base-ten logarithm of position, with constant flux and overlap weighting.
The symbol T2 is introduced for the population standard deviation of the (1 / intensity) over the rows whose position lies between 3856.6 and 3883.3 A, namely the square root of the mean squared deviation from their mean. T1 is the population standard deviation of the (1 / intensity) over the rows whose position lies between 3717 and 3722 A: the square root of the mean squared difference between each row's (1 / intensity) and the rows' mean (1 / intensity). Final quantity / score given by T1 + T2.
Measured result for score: 0.010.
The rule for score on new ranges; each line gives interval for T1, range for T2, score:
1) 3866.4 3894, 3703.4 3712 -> 0.007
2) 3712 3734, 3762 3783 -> 0.003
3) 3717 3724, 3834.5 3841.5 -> 0.002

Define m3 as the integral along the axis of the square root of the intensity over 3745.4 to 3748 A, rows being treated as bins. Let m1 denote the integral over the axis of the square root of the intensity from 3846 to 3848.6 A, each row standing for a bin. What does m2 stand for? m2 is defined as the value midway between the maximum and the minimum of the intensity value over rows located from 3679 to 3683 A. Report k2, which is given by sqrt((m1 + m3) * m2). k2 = 39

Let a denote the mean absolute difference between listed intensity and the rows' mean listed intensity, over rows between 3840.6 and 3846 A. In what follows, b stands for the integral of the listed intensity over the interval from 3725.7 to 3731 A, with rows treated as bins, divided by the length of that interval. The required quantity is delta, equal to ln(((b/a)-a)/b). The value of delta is -0.6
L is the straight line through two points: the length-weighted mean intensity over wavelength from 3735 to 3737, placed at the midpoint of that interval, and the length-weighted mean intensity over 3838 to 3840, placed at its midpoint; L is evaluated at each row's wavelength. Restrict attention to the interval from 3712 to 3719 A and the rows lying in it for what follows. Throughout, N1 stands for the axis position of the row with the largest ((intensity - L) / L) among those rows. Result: 3717.52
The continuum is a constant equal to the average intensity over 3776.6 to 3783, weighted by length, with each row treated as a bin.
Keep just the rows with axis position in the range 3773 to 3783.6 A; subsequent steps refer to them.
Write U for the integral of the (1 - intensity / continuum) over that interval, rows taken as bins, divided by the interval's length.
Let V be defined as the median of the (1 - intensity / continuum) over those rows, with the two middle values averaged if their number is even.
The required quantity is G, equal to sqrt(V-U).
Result 0.19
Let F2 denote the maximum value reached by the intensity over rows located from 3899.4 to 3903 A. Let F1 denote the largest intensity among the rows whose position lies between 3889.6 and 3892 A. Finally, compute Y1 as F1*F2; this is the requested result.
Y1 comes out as 1889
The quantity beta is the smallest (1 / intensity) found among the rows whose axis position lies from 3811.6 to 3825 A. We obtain 0.0229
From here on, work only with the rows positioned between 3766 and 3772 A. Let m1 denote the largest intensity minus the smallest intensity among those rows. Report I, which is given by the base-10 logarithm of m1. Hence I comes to 0.72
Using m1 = 5.2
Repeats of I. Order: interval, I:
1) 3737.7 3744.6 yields 0.93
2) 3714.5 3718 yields 0.48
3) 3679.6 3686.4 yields 0.85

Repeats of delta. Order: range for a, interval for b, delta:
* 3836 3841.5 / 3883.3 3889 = -0.3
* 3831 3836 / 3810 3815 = -1.2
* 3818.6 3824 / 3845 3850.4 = -1.6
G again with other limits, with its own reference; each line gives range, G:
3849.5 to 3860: 0.09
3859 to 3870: 1.00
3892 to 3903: 0.05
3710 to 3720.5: 0.11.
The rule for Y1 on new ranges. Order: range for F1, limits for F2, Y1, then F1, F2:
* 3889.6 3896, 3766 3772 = 2274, 49.05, 46.37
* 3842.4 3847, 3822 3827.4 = 1997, 42.27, 47.24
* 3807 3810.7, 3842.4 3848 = 1733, 41.01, 42.27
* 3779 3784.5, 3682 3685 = 2481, 50.64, 49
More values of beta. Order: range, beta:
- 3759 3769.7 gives 0.0222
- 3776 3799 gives 0.0197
